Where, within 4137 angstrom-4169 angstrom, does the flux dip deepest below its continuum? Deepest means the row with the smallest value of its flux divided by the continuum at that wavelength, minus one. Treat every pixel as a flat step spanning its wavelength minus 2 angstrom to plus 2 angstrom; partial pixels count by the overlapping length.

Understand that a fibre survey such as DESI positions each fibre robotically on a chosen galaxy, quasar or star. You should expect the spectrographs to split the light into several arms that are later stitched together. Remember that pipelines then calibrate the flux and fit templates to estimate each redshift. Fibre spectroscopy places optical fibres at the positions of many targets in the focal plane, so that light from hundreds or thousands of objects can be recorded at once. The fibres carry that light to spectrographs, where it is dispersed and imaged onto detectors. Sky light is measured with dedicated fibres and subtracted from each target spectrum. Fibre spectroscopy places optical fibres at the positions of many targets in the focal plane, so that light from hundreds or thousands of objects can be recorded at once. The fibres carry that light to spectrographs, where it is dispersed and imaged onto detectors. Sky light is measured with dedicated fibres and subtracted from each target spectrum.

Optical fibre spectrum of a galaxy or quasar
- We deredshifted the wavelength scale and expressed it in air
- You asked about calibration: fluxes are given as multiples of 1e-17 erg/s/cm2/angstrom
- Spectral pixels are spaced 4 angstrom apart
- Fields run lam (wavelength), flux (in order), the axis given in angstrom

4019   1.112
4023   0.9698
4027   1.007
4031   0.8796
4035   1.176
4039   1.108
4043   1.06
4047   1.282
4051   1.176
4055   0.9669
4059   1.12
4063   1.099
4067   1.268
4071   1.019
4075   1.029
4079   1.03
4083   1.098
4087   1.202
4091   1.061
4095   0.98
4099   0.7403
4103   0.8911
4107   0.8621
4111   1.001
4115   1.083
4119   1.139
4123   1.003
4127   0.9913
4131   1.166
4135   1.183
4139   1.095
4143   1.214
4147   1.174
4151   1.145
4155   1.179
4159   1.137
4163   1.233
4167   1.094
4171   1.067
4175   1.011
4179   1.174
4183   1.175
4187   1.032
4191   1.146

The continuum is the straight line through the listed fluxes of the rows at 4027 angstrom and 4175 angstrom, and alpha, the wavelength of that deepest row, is 4167 angstrom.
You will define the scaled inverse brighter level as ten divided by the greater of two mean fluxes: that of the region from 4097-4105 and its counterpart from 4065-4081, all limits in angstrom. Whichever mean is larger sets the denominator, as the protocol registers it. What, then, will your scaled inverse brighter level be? 9.2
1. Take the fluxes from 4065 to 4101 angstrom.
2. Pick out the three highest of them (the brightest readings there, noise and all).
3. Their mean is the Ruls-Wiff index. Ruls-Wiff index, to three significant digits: 1.19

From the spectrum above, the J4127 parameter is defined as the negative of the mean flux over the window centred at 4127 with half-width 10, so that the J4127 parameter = -1.10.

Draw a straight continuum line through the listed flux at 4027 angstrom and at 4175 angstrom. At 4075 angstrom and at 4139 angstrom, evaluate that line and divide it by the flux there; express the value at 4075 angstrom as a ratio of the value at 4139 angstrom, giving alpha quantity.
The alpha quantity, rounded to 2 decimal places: 1.06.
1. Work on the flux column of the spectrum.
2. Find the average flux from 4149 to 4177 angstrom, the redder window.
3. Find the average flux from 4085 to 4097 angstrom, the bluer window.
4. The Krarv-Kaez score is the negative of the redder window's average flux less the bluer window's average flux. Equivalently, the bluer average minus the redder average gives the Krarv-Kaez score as -0.043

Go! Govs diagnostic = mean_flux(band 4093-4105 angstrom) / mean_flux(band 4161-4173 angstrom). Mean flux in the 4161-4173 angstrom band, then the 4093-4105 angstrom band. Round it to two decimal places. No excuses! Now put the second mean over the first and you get 0.77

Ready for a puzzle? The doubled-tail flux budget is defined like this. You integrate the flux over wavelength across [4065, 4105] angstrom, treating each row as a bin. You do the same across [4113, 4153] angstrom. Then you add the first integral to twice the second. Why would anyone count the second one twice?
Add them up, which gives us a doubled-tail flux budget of 131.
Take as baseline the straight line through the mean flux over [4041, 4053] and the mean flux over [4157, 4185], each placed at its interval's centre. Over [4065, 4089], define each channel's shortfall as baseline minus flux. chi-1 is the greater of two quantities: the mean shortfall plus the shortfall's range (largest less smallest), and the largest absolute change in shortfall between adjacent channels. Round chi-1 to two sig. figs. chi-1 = 0.30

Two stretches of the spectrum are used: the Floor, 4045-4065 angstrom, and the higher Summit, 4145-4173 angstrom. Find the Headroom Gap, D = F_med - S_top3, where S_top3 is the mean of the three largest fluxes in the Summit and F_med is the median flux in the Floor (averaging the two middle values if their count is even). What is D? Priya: -0.08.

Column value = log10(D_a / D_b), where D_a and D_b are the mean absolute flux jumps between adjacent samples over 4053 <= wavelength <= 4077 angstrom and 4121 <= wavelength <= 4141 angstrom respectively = 0.22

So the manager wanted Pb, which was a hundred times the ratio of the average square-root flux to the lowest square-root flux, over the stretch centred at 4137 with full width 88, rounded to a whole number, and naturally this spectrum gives 120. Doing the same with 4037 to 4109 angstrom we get 119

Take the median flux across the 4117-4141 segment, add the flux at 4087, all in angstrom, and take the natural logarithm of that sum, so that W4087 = 0.84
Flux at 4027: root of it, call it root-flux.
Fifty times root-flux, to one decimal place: 50.2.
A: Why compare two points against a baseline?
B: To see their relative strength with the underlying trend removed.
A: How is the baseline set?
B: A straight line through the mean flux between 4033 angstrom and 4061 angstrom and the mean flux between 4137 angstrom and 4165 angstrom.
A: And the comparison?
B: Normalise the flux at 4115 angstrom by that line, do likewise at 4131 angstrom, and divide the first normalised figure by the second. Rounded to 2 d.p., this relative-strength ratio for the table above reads 0.93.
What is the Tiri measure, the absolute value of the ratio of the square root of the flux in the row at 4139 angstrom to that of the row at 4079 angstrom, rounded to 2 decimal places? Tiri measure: 1.03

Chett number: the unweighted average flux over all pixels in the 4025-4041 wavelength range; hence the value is 1.04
